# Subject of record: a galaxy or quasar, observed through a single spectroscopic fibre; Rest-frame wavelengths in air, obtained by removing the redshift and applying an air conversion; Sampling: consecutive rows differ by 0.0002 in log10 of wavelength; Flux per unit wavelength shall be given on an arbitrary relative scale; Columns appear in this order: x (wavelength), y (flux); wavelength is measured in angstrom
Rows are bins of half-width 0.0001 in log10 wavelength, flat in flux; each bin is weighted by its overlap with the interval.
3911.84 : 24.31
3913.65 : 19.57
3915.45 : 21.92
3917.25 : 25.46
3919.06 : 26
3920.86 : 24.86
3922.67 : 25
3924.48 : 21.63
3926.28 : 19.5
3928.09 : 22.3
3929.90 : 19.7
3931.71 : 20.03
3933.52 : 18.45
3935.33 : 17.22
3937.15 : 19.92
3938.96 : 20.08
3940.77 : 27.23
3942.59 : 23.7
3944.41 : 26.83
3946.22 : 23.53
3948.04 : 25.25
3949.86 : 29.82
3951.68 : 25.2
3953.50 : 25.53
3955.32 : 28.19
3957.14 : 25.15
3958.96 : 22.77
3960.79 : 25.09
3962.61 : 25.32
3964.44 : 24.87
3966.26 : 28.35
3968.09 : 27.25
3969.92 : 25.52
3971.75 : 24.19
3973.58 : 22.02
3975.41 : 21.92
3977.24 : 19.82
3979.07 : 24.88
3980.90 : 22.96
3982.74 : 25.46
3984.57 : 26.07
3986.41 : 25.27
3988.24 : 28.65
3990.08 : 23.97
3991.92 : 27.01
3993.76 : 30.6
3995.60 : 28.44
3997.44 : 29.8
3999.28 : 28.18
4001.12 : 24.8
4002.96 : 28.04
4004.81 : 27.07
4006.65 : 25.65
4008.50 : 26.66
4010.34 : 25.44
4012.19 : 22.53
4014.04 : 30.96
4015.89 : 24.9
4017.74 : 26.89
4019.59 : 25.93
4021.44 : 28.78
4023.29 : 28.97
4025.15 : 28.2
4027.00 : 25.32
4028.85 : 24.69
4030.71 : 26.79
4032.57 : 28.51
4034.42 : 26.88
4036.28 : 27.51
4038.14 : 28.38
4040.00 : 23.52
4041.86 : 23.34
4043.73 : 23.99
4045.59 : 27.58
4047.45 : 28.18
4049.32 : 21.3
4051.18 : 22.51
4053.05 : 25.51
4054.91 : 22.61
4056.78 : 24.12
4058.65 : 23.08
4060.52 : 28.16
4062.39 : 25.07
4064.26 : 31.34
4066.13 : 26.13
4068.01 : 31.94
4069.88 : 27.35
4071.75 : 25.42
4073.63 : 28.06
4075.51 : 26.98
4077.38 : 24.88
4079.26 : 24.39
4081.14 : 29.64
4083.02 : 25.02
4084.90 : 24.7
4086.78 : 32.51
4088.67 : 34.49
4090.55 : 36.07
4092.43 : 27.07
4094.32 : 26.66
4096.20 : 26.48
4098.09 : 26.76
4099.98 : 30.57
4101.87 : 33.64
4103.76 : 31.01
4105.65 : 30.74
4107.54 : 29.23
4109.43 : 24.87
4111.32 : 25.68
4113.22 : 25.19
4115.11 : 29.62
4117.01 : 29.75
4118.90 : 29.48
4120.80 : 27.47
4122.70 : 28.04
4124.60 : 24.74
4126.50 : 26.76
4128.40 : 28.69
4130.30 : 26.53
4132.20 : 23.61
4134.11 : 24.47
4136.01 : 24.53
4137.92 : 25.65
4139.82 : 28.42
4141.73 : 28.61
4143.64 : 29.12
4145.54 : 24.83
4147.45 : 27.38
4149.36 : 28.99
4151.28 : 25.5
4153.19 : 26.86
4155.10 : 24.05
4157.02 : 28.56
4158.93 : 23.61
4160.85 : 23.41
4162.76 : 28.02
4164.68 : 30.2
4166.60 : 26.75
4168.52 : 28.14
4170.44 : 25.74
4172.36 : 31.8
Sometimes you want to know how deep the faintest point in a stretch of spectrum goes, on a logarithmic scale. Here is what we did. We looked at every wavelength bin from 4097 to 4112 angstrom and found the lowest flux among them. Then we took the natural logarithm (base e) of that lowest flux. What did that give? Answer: 3.21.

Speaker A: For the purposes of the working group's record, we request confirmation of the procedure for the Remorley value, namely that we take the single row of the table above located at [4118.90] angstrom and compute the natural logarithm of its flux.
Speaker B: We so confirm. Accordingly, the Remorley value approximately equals 3.38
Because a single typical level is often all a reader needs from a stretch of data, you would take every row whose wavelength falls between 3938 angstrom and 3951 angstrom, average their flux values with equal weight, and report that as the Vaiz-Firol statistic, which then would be 25.2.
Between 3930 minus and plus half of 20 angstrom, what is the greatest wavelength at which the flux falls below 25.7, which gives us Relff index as 3938.96 angstrom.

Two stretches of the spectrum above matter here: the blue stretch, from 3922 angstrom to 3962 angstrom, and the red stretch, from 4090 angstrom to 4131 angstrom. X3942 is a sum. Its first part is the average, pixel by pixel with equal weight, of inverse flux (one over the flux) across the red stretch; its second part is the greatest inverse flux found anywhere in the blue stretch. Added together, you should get 0.094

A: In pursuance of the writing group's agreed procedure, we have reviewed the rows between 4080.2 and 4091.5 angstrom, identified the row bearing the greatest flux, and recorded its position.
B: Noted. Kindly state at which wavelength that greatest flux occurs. 4090.55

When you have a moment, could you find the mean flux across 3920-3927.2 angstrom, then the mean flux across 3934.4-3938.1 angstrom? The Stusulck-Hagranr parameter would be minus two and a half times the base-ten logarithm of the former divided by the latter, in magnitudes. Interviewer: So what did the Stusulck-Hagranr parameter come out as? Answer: -0.22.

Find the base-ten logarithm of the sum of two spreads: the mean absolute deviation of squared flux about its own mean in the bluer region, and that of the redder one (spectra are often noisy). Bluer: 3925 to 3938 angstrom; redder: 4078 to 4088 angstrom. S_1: 2.33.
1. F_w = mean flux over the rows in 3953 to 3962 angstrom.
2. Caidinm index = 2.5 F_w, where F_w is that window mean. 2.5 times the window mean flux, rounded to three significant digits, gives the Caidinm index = 63.4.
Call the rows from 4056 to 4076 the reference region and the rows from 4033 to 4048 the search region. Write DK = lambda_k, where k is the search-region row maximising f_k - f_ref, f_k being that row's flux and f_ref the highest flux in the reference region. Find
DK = 4038.14 angstrom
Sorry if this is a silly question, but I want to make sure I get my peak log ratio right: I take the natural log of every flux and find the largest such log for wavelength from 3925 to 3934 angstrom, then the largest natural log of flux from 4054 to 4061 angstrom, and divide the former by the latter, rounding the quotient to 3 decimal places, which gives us 0.930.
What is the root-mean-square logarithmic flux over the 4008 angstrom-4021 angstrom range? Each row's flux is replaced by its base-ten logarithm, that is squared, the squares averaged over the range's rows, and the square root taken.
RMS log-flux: 1.42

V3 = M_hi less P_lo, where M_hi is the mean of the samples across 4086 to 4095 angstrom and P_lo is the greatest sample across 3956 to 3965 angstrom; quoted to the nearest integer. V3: 6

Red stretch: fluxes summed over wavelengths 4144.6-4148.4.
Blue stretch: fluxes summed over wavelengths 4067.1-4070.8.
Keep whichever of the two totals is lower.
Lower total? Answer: 52.2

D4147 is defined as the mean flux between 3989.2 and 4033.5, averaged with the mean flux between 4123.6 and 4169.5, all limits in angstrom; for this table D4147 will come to 26.8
